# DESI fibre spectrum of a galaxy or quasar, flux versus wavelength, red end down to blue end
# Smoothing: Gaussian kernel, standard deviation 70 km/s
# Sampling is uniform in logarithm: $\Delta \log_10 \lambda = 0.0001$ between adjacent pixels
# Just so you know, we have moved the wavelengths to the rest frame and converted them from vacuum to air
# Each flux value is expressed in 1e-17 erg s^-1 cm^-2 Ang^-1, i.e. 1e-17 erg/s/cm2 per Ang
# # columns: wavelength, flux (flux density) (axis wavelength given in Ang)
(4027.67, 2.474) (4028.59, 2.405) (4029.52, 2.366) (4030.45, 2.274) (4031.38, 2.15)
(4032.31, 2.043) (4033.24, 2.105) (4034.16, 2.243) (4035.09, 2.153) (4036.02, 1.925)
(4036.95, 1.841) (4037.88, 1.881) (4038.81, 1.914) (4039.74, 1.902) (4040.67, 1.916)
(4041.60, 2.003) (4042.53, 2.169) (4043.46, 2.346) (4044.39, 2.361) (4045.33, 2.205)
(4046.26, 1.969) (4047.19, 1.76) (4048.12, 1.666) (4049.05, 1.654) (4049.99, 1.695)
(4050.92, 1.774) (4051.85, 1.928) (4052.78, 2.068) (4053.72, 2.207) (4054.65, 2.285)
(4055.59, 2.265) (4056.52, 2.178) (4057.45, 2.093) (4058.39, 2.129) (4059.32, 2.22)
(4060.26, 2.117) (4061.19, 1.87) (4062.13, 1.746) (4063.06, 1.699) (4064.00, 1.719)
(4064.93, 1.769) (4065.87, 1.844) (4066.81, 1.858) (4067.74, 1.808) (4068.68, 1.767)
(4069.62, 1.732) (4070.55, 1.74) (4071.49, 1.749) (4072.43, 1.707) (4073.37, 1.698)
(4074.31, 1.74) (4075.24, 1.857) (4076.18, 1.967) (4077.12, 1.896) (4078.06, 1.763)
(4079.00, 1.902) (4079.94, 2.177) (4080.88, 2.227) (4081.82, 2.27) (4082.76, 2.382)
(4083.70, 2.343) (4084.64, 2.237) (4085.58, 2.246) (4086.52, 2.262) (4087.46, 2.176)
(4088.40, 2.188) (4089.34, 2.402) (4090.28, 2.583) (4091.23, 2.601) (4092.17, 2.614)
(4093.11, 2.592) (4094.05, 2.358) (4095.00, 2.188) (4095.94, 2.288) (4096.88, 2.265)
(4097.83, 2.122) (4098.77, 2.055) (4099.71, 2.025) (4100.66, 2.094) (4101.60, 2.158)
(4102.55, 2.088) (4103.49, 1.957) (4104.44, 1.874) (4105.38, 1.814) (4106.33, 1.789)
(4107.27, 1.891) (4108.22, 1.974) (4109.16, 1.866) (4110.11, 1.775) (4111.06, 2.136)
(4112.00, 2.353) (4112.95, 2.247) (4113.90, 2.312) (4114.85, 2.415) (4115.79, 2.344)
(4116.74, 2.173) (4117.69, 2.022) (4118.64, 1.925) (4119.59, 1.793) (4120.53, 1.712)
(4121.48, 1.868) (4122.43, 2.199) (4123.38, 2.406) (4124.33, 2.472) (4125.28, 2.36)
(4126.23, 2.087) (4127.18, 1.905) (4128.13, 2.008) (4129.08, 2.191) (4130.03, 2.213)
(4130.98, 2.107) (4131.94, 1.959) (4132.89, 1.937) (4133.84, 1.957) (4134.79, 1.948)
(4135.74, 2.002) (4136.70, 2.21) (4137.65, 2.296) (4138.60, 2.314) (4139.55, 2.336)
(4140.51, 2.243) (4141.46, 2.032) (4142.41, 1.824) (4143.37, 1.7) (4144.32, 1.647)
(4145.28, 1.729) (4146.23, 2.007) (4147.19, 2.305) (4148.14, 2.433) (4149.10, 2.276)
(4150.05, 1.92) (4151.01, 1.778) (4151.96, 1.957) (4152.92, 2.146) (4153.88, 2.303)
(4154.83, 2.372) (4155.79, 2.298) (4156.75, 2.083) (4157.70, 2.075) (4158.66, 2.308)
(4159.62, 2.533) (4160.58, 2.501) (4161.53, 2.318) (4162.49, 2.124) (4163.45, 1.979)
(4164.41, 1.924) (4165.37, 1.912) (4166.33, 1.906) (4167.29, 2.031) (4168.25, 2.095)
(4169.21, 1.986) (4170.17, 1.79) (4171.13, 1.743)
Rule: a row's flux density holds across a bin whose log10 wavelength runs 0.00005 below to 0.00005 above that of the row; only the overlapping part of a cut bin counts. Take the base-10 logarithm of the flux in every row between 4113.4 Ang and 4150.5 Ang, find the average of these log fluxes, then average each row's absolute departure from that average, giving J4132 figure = 0.041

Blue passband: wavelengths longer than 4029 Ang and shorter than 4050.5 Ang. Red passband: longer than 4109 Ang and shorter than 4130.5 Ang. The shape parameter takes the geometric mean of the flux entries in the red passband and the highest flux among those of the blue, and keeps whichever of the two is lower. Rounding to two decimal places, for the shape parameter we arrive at 2.11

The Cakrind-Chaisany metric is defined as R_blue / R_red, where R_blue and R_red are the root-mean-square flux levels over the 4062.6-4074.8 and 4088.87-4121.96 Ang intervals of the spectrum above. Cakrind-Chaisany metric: 0.82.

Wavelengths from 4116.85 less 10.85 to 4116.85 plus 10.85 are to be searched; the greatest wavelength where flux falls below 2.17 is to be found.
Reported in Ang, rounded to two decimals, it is 4127.18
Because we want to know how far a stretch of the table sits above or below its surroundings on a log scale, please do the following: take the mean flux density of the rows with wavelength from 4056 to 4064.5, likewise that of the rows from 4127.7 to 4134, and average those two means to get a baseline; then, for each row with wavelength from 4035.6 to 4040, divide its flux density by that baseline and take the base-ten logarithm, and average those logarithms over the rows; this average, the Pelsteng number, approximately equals -0.03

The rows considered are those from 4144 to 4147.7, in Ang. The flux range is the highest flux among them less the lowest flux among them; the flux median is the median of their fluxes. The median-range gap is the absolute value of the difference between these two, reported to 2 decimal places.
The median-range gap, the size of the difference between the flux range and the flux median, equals 1.21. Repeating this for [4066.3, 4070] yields 1.66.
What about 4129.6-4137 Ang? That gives 1.70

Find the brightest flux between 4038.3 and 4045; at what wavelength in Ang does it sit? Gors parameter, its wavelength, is 4044.39 Ang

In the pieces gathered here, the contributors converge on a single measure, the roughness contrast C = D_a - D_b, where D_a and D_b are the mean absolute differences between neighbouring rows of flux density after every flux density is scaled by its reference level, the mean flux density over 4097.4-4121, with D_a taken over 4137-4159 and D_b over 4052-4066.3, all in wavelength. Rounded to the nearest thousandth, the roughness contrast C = 0.031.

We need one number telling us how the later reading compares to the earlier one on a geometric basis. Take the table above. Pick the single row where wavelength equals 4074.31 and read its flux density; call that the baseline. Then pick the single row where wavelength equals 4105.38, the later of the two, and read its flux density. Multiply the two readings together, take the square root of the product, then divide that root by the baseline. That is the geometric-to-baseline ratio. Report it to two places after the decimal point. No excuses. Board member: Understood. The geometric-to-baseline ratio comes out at 1.02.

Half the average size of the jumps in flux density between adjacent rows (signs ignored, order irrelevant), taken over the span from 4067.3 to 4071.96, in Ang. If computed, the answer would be 0.012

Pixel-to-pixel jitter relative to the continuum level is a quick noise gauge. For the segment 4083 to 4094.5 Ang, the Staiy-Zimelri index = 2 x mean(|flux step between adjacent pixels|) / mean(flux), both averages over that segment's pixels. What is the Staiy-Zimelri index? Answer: 0.069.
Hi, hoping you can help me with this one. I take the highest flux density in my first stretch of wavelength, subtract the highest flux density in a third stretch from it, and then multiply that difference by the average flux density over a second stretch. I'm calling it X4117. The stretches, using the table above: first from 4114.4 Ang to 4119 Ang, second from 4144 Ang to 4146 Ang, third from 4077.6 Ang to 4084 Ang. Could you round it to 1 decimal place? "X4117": 0.1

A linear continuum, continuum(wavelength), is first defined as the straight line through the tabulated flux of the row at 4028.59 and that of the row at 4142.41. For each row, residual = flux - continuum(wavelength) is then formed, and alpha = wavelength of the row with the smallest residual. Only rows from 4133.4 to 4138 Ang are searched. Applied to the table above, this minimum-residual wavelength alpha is 4134.79 Ang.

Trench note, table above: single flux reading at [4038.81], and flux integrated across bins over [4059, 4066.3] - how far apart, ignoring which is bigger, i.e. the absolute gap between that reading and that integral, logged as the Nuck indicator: 12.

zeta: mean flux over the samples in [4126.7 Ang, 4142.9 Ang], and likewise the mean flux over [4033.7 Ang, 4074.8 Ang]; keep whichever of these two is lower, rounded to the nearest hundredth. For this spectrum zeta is 1.94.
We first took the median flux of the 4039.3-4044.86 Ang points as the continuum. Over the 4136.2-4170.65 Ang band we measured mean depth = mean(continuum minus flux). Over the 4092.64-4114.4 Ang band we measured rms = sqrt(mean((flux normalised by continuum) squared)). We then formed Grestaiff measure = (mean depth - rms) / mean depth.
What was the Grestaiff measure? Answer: 62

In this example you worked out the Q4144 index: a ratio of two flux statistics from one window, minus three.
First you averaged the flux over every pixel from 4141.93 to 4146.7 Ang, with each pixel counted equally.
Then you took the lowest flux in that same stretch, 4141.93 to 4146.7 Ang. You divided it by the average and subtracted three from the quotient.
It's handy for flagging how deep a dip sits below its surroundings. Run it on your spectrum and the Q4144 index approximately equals -2.08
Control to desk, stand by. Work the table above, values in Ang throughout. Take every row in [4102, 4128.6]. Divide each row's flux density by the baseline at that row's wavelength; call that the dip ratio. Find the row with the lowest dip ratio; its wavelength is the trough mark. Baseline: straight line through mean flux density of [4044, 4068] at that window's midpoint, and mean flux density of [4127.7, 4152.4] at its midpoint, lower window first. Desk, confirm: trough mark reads 4120.53 Ang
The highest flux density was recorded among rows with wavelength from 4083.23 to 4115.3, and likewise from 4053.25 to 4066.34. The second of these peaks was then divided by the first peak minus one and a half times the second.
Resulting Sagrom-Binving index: -2.81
